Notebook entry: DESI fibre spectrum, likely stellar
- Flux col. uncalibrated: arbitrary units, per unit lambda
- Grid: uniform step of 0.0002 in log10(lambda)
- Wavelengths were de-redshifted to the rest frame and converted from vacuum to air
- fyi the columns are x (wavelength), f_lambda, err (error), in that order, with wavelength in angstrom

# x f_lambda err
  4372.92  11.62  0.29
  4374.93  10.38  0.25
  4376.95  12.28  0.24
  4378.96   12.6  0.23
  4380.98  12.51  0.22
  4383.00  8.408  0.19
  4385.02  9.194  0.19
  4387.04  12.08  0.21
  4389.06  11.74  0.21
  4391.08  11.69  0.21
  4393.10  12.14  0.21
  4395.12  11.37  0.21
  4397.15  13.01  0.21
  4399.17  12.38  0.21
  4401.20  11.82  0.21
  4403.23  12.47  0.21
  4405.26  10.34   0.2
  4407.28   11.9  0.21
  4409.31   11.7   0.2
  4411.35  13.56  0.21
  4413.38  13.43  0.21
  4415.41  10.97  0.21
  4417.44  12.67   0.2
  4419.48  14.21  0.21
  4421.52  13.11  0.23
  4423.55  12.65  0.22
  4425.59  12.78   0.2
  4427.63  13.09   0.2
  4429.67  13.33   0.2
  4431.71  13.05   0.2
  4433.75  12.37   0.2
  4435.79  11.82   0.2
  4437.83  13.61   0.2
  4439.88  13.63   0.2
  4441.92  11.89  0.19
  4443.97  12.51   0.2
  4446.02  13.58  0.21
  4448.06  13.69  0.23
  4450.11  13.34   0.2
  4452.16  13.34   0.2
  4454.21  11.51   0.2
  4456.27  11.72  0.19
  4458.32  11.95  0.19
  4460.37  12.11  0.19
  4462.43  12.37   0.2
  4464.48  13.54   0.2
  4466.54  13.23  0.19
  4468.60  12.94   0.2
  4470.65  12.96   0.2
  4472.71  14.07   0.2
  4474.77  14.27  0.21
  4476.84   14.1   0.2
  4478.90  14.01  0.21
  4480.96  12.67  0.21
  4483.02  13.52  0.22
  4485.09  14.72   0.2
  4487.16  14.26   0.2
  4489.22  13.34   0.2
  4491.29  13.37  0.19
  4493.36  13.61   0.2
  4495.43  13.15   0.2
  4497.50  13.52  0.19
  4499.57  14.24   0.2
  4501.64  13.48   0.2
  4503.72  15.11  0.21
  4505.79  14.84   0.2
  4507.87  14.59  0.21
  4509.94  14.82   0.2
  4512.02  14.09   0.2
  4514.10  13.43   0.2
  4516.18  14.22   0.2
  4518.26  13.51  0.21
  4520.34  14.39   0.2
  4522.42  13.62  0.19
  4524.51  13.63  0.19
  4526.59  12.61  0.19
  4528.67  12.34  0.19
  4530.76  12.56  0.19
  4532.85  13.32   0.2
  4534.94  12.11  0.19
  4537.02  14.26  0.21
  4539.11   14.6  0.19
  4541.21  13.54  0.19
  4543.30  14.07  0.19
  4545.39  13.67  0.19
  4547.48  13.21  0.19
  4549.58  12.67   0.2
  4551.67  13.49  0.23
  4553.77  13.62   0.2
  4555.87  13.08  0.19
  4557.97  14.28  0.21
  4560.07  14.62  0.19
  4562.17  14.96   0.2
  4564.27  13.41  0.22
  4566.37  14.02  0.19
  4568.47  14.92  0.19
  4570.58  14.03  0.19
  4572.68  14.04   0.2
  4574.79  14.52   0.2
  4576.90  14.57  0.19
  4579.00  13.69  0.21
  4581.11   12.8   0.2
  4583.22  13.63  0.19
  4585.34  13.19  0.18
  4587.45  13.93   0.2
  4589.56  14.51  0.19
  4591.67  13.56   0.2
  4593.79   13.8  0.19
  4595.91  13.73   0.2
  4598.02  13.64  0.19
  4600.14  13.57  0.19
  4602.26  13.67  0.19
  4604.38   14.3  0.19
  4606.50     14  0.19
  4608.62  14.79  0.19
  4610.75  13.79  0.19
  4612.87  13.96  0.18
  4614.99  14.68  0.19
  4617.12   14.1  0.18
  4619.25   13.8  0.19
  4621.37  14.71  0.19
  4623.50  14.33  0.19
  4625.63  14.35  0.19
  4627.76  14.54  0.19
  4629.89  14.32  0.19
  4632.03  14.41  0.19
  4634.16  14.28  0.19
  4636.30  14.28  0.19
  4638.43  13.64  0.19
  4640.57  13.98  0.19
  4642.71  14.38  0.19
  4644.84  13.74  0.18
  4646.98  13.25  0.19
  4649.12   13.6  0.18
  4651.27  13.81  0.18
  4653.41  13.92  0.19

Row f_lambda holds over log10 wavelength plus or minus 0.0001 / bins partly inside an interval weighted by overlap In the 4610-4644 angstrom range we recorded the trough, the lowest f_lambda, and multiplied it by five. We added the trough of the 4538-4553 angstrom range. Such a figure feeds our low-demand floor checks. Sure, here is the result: 81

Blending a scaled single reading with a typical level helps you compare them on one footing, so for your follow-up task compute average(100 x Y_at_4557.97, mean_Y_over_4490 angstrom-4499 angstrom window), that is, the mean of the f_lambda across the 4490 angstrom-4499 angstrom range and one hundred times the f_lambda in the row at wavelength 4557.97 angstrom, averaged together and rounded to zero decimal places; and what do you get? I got 721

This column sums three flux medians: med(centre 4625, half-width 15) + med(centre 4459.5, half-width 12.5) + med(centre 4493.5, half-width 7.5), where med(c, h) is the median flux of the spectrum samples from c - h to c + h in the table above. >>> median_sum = 40.77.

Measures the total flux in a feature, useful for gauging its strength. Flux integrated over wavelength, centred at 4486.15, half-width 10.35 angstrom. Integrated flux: 283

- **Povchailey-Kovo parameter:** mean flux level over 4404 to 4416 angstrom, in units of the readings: 12.0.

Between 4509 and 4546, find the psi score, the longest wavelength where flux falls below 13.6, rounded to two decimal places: 4541.21 angstrom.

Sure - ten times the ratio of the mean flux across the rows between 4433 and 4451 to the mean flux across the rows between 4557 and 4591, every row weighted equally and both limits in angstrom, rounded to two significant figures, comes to 9.2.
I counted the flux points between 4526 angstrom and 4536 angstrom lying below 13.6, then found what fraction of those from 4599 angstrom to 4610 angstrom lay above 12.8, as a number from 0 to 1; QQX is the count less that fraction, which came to 4.0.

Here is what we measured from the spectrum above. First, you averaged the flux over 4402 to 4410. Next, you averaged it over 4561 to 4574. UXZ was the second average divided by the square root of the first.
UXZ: 4.18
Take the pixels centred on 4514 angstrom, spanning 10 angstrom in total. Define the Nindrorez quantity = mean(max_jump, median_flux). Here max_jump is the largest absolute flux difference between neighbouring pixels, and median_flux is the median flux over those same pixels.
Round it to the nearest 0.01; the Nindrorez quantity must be 7.44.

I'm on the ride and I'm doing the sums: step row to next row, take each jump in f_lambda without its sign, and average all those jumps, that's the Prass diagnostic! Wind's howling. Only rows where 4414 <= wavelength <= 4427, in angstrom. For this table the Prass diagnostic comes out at 0.99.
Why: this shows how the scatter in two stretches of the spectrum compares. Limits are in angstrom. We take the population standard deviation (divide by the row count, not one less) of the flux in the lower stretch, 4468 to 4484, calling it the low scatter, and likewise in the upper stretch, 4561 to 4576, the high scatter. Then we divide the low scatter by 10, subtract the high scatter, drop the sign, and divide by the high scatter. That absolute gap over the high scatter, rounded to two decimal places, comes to 0.89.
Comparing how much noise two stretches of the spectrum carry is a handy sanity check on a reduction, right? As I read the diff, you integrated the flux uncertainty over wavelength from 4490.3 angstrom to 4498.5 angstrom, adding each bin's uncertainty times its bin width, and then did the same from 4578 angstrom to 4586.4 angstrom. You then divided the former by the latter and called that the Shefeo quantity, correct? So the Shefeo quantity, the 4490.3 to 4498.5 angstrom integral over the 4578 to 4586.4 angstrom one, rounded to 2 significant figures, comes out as 0.98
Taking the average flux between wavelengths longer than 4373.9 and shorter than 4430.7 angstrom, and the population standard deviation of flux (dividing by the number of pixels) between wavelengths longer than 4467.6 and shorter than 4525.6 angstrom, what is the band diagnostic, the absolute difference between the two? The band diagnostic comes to 11.4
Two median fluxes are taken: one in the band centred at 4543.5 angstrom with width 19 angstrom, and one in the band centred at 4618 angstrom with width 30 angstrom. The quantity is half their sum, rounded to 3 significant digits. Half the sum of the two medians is 13.9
